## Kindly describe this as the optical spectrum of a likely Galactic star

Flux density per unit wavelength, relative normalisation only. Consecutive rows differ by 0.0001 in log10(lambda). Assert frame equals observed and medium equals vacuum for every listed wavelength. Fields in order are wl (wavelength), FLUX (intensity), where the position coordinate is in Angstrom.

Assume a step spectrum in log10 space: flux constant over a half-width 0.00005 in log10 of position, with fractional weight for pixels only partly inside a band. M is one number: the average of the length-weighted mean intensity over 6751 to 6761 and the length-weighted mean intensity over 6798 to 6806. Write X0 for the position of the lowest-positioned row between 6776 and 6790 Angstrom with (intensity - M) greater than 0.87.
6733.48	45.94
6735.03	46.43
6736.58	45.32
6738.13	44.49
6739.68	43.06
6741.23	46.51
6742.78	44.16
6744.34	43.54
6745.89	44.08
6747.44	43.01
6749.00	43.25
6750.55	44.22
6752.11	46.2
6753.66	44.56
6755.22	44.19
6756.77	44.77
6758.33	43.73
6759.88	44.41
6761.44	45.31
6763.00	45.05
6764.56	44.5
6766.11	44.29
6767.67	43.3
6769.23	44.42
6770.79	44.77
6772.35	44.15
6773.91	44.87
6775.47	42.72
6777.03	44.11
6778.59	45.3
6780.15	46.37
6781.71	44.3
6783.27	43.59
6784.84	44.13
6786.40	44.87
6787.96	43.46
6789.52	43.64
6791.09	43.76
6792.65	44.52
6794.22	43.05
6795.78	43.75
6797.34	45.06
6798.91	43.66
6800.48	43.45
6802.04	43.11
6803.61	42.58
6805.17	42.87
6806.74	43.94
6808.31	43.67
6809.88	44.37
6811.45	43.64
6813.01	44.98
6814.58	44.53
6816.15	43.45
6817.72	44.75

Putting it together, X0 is 6778.59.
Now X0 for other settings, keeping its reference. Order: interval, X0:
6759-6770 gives 6761.44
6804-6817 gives 6813.01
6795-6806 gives 6797.34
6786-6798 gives 6786.40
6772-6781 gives 6773.91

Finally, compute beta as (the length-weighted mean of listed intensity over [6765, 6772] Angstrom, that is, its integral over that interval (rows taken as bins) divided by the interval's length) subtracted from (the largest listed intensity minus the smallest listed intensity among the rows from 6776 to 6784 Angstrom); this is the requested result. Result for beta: -41.4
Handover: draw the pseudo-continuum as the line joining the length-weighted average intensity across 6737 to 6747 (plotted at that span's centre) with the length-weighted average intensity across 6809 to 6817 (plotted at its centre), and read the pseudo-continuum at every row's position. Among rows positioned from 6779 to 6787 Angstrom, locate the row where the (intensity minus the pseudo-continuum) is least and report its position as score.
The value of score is 6783.27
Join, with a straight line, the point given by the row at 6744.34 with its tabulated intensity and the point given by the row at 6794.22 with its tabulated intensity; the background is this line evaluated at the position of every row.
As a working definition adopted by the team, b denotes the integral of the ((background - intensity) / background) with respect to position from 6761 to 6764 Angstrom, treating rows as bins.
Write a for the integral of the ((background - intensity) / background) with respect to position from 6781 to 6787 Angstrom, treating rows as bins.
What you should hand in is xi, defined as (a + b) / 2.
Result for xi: -0.134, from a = -0.146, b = -0.121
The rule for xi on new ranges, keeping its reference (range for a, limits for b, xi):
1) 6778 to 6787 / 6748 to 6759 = -0.284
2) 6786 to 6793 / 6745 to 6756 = -0.164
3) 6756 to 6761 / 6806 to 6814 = -0.171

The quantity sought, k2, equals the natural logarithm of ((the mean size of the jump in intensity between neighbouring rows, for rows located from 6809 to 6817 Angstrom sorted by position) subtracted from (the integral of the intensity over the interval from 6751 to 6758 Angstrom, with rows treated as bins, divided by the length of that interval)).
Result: 3.78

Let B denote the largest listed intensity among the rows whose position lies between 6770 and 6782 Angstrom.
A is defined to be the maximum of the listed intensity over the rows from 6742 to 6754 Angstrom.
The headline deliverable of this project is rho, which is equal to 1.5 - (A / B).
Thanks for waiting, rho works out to 0.504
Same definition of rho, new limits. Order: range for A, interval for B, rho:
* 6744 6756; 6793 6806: 0.475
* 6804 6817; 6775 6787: 0.530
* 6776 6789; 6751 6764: 0.496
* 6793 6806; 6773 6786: 0.528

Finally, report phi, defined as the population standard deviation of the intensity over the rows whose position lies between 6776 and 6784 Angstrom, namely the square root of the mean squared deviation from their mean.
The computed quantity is 1.0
